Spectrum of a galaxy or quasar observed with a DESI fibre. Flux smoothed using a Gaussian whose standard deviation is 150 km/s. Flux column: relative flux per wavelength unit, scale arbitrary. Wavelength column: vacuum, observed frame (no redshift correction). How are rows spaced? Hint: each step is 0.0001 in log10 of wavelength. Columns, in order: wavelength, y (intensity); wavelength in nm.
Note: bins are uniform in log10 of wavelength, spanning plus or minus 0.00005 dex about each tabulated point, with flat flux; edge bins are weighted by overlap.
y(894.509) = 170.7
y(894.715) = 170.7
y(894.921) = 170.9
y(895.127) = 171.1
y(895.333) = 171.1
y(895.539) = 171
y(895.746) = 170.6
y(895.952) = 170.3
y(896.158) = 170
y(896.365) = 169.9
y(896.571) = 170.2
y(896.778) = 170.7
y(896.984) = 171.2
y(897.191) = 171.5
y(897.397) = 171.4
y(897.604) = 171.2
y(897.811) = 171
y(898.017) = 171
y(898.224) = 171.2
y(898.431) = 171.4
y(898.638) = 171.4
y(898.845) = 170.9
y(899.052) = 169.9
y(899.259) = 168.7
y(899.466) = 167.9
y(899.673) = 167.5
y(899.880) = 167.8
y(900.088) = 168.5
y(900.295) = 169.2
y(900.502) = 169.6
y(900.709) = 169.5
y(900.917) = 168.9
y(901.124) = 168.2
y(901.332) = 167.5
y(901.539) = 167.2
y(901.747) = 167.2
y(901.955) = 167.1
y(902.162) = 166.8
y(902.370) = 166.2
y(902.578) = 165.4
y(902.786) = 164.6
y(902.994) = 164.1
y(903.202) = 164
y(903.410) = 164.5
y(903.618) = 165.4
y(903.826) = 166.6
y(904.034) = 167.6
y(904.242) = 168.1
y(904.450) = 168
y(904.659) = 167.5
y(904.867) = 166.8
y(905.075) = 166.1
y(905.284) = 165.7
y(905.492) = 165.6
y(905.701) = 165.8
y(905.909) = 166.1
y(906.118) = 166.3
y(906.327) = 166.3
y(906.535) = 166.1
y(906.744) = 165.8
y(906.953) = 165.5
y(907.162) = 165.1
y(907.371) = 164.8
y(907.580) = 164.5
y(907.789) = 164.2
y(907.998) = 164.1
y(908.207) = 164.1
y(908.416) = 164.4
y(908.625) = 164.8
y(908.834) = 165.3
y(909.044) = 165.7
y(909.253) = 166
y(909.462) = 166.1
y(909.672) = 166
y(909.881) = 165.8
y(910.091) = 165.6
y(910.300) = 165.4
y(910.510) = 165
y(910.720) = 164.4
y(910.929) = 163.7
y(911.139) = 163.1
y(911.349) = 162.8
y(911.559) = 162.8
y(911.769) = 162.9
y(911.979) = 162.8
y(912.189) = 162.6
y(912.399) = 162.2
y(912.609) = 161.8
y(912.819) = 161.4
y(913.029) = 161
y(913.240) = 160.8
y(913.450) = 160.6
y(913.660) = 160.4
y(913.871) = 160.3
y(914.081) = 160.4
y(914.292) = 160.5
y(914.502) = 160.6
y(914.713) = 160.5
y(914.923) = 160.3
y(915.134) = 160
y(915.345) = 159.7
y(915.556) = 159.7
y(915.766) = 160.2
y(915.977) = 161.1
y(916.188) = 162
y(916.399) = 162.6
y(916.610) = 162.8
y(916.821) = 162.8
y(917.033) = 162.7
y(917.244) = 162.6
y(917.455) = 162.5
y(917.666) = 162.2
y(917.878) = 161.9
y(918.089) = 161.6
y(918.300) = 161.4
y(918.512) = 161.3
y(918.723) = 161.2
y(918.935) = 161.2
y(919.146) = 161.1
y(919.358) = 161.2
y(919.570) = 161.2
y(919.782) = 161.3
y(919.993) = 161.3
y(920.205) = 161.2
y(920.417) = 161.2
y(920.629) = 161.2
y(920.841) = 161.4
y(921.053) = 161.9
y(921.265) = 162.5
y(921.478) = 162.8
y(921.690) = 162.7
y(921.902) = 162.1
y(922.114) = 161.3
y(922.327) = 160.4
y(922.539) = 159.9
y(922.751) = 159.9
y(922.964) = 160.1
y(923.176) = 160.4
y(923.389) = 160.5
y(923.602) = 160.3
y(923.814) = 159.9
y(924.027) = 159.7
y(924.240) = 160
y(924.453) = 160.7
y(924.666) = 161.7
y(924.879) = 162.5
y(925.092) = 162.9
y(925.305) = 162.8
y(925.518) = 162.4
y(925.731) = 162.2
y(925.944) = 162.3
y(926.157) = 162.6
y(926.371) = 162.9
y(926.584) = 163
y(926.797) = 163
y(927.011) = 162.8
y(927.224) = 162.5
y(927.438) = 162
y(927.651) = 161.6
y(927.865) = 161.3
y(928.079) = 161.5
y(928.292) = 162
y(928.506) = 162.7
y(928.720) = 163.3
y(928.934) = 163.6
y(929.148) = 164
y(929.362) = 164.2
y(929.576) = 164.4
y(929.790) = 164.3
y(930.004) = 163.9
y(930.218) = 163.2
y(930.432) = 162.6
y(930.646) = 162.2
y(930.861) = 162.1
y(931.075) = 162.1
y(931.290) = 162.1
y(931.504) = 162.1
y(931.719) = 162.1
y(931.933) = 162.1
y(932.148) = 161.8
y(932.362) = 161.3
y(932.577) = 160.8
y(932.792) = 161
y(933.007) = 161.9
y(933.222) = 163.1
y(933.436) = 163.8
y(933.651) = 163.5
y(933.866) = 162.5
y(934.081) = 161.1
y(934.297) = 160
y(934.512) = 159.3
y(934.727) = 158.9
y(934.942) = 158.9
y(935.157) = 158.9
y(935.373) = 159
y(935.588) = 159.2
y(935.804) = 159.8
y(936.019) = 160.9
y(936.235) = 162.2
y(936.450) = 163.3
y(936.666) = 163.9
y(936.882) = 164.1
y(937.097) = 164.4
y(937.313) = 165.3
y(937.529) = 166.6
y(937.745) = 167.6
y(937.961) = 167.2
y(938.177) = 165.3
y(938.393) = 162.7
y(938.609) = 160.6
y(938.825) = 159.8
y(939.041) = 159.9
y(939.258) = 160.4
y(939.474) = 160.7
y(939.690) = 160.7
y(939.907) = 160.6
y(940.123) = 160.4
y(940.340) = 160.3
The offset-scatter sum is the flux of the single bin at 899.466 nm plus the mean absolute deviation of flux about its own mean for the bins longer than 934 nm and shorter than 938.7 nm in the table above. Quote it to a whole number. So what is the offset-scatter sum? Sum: 170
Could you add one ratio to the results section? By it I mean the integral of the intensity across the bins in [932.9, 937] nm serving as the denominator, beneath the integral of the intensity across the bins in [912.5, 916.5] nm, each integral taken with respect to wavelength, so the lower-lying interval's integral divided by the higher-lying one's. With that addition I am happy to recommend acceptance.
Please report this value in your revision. 0.97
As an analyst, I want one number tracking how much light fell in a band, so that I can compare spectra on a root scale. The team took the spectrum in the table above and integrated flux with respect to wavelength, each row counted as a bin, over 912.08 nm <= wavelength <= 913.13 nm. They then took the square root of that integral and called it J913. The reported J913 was 13.0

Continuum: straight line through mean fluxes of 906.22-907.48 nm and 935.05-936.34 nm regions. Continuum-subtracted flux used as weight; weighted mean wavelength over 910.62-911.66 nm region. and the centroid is 911.25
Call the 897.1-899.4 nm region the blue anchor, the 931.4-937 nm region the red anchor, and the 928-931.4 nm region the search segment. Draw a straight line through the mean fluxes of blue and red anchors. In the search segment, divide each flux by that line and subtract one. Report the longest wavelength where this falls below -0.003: 928.292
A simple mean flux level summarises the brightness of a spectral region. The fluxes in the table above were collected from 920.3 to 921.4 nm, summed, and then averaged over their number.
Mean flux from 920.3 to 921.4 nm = 162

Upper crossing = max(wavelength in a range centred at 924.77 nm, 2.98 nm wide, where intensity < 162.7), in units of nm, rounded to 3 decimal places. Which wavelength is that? 926.157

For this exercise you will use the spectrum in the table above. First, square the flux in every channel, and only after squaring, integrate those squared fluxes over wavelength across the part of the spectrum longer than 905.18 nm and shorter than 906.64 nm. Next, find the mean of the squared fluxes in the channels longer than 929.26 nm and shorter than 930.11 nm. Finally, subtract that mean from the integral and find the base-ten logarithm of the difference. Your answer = 4.12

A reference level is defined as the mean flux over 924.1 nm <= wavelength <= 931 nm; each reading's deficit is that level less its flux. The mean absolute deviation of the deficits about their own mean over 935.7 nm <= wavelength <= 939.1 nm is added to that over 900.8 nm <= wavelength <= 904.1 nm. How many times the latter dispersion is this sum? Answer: 2.7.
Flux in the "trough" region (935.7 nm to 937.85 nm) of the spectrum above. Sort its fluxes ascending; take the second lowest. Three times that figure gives 483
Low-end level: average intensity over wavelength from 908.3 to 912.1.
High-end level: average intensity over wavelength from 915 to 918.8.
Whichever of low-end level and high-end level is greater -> 165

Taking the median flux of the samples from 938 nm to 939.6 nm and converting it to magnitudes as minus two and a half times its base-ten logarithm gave -5.514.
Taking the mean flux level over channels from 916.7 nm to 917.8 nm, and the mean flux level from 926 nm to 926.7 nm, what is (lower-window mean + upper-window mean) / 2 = 163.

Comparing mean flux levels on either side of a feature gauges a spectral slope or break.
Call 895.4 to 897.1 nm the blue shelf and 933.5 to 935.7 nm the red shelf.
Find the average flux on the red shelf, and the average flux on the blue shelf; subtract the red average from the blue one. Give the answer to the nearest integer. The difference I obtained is 10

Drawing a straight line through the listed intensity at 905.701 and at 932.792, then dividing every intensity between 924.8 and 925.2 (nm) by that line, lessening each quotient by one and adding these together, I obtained 0.00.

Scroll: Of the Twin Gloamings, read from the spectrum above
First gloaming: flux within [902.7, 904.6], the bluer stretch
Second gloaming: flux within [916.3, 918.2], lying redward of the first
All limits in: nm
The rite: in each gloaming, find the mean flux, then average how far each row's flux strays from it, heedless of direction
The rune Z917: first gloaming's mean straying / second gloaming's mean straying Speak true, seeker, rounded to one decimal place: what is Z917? 4.4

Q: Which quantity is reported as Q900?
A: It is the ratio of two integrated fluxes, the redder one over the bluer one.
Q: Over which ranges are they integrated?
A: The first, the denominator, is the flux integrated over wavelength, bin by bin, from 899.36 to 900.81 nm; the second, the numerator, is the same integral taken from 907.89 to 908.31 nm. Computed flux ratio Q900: 0.28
